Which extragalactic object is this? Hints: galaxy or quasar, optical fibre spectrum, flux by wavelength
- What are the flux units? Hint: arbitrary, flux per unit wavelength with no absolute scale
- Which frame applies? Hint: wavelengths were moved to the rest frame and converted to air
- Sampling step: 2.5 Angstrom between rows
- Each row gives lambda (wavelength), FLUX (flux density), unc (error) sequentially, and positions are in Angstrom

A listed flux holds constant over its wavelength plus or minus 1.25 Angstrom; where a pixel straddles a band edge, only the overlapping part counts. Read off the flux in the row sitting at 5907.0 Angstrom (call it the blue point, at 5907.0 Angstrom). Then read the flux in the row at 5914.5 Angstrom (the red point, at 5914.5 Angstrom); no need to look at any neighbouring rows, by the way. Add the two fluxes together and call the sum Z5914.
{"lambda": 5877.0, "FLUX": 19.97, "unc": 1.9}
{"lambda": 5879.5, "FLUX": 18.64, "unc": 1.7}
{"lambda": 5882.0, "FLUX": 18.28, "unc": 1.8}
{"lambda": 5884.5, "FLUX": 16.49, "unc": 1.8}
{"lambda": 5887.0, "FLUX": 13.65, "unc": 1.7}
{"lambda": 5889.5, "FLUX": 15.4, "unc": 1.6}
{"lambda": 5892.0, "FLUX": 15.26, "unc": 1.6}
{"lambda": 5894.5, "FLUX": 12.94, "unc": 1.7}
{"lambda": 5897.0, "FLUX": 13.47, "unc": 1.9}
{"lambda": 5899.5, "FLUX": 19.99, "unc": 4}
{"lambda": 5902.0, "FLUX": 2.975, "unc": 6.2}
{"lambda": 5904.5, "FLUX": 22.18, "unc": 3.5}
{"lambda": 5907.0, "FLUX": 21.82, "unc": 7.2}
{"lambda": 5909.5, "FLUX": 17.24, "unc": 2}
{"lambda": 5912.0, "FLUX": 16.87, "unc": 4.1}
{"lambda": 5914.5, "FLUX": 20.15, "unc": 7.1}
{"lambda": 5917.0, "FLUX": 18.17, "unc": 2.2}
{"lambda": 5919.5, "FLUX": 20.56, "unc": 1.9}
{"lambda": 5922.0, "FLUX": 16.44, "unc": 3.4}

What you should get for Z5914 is 42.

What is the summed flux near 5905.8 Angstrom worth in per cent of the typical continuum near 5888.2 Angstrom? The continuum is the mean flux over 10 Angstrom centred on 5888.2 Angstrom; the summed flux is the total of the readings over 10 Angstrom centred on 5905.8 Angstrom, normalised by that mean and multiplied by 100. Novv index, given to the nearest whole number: 422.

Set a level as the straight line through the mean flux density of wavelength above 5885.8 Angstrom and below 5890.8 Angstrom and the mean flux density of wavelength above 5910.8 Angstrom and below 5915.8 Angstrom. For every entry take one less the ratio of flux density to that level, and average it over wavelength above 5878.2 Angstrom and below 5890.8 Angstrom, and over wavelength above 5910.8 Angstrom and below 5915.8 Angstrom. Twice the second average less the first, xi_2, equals 0.19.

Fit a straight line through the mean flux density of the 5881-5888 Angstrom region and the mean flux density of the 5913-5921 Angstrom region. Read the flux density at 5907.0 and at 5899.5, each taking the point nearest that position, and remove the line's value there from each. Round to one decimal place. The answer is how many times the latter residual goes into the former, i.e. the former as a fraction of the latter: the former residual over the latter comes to 1.5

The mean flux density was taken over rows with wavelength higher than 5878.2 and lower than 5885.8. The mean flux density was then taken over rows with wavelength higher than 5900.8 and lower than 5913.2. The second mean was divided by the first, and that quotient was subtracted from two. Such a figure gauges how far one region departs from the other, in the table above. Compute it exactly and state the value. 1.09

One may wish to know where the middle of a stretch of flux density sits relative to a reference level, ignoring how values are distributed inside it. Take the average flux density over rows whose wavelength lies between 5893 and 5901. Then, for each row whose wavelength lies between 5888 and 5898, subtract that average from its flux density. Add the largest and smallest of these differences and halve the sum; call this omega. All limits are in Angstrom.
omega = -1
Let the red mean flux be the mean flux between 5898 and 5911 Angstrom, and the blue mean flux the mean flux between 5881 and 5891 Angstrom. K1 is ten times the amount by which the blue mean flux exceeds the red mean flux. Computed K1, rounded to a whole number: -9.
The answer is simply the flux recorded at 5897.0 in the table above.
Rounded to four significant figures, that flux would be 13.47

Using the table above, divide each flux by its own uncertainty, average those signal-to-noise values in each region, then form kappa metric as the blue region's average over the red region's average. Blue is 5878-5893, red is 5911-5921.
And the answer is 1.5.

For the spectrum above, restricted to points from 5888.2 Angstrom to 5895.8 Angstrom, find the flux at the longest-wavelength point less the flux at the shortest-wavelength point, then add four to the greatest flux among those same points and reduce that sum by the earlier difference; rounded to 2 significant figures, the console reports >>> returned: 22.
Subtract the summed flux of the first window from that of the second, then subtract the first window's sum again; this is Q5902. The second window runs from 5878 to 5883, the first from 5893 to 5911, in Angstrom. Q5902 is -184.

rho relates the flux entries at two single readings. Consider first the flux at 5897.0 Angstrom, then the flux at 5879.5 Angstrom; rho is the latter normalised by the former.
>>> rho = 1.38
